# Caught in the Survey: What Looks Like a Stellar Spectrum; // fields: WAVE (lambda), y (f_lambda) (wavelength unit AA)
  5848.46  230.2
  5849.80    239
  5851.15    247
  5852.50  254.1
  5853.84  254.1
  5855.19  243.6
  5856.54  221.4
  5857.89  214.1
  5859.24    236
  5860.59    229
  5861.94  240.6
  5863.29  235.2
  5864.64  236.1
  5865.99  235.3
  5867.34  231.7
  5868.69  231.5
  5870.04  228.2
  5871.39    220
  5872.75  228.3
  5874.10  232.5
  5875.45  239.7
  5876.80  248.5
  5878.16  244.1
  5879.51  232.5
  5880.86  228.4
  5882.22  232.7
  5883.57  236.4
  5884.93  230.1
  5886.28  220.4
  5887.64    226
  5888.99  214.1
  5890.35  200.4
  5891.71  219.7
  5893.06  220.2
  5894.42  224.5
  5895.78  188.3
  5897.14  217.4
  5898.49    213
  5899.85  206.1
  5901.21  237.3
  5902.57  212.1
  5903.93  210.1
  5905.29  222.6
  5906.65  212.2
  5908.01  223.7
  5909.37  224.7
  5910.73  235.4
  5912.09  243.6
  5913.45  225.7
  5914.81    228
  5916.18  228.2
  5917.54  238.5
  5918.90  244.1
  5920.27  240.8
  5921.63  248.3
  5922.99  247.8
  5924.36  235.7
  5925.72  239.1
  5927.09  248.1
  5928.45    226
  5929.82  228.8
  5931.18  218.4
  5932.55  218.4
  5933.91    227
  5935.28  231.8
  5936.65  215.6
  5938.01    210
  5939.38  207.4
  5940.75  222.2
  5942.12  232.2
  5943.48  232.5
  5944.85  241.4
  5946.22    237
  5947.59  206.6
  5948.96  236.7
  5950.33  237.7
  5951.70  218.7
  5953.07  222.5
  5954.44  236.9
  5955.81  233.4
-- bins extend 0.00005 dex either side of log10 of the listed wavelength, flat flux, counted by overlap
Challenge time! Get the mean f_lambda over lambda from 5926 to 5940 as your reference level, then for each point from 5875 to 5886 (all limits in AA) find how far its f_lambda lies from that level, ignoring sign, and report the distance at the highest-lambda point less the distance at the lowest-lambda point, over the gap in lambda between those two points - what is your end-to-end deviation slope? -1.0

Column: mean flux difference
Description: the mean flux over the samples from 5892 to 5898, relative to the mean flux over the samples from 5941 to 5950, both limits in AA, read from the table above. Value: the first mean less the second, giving -18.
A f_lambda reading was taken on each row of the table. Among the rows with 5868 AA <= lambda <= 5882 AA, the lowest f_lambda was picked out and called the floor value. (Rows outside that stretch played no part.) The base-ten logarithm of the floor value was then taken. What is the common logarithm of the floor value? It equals 2.34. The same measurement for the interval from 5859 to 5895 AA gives 2.30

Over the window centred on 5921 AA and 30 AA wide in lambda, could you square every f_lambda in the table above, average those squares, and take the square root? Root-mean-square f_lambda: 233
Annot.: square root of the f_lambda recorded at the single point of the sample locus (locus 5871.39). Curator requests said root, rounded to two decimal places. 14.83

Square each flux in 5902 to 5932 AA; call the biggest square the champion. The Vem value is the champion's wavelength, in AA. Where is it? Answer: 5921.63 AA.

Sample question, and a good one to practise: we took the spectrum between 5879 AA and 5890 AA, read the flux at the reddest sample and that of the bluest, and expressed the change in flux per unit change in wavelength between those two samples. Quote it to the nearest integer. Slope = -2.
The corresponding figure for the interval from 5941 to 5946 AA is 3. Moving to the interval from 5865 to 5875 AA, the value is 0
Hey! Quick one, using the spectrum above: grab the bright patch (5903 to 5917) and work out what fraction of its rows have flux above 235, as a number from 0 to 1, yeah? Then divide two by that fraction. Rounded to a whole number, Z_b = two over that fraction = 10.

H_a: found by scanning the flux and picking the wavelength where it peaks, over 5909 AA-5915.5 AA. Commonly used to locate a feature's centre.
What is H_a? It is 5912.09 AA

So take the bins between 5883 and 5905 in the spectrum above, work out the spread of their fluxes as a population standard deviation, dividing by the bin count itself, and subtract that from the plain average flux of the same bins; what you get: 205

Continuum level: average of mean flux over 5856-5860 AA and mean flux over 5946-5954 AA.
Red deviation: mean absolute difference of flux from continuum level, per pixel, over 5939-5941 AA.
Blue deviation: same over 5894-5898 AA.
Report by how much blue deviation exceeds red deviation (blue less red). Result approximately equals 5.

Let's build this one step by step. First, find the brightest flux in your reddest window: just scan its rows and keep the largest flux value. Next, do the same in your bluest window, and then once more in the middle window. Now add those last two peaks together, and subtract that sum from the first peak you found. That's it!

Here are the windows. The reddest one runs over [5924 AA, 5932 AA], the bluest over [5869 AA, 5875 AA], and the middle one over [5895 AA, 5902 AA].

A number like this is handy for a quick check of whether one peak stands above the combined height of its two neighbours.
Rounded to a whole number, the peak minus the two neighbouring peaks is -222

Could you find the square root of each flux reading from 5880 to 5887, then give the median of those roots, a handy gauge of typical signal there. 15.2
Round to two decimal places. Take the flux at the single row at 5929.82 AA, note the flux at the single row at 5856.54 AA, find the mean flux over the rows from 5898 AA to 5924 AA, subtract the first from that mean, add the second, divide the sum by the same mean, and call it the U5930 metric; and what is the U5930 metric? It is 0.97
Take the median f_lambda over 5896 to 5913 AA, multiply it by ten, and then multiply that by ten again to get 22000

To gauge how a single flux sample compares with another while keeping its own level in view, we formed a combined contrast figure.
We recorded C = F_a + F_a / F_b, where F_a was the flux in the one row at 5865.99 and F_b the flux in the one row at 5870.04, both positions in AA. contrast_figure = 236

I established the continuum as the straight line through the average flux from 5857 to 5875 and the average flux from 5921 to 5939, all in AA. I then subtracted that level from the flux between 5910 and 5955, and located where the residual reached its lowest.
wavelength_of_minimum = 5947.59 AA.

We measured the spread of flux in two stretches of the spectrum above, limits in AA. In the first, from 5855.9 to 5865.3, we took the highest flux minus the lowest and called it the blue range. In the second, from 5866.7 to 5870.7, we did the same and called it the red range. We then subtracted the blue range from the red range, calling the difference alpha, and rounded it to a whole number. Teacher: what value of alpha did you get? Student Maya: -23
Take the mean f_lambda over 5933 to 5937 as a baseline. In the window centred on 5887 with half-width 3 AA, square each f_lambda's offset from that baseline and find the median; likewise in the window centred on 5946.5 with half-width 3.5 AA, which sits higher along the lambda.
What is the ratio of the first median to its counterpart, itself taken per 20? 0.008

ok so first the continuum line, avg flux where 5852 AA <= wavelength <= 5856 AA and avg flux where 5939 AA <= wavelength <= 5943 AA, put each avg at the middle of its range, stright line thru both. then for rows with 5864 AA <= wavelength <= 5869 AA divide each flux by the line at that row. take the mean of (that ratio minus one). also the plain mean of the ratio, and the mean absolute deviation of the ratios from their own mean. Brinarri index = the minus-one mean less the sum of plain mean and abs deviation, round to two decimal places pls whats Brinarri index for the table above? -1.01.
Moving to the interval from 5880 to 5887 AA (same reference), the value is -1.02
